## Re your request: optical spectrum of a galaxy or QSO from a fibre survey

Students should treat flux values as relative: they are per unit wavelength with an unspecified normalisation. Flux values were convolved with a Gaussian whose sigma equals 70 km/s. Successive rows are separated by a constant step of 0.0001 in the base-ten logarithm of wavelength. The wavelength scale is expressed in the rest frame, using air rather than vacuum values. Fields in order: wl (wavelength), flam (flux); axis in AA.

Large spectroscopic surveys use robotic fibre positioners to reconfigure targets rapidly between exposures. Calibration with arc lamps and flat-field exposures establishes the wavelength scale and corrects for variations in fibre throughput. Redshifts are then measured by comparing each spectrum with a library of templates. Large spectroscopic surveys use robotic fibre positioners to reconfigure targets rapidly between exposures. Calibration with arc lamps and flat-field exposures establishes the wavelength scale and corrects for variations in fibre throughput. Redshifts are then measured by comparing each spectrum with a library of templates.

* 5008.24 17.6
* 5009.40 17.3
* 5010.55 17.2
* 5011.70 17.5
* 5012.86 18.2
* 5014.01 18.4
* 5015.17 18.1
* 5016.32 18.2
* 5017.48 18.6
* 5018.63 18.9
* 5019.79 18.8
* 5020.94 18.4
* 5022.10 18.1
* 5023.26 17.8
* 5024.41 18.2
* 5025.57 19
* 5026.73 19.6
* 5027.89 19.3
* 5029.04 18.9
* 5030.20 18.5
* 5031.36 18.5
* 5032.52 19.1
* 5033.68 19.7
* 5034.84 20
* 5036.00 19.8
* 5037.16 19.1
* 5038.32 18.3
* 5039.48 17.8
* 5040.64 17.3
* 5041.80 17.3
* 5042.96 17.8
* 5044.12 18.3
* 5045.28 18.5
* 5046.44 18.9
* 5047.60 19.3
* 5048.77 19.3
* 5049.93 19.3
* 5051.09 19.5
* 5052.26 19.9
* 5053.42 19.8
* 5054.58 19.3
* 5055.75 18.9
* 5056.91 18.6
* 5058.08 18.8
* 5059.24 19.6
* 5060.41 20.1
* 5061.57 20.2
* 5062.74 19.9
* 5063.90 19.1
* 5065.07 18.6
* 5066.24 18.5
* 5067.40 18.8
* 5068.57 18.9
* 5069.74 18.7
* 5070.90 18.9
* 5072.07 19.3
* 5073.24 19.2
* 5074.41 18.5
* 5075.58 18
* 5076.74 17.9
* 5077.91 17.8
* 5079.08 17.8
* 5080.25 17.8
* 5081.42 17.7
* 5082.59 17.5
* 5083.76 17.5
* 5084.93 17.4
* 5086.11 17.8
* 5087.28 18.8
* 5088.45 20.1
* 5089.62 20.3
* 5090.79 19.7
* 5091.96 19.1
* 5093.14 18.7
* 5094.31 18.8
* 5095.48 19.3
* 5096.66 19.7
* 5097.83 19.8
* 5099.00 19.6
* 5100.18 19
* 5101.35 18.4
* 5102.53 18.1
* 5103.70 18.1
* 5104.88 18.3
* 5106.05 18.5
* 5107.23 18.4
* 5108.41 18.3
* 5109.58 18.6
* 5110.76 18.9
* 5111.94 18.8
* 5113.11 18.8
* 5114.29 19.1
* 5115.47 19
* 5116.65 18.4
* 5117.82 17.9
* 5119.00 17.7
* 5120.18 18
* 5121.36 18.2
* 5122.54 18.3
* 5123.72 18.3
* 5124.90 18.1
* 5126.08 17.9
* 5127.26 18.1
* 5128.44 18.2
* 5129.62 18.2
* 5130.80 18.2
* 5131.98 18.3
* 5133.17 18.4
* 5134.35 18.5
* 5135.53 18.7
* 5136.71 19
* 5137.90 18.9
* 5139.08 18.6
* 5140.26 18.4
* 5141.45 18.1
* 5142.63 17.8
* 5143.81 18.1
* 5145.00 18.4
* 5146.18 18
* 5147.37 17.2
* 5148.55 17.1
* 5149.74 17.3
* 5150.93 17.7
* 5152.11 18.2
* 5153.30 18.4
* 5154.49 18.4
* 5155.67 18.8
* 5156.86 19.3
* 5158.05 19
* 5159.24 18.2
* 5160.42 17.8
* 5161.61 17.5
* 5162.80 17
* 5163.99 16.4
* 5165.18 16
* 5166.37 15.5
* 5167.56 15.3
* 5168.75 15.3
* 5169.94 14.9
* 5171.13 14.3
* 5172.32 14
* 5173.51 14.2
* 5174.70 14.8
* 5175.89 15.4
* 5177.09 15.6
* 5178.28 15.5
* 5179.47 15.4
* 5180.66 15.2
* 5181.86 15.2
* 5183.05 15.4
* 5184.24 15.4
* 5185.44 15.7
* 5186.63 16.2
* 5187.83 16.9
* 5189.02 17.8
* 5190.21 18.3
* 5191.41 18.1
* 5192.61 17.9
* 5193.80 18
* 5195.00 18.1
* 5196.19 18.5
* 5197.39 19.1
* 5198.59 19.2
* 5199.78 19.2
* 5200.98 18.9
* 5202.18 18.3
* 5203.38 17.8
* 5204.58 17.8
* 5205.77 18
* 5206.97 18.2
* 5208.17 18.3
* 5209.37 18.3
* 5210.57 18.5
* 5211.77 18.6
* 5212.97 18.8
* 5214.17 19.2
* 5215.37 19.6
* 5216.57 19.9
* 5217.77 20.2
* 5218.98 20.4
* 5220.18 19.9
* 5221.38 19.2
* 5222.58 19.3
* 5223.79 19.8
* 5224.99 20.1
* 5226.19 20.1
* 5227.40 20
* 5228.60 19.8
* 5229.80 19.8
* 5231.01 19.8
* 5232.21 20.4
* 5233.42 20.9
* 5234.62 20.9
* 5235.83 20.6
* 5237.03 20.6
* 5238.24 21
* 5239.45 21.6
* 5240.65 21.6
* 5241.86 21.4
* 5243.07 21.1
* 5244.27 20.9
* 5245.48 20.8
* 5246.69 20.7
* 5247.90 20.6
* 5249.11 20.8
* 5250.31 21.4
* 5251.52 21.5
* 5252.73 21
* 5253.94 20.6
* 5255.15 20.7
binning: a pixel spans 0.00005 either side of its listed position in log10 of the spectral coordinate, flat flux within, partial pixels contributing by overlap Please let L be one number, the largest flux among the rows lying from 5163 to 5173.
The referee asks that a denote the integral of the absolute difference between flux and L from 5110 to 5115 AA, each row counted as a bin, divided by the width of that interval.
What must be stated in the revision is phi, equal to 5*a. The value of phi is 12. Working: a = 2.49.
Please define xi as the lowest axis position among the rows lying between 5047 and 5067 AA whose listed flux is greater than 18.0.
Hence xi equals 5047.60 AA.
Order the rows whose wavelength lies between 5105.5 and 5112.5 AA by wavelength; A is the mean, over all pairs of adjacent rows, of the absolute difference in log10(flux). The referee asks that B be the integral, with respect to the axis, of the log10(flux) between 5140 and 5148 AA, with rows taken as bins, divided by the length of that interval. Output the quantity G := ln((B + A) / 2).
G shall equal -0.463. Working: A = 0.0042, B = 1.25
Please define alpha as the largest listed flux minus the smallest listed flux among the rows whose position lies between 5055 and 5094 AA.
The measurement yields 2.9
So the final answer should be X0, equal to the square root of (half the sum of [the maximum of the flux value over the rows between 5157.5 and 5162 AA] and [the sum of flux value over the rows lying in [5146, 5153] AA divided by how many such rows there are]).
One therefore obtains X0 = 4.28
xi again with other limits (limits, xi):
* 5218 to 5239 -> 5218.98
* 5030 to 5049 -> 5030.20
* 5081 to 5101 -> 5087.28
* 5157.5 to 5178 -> 5158.05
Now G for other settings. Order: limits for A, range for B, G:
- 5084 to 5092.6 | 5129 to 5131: -0.449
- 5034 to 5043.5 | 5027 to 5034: -0.439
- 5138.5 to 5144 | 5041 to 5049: -0.453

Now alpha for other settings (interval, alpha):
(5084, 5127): 2.9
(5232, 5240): 1.2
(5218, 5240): 2.4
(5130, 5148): 1.8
